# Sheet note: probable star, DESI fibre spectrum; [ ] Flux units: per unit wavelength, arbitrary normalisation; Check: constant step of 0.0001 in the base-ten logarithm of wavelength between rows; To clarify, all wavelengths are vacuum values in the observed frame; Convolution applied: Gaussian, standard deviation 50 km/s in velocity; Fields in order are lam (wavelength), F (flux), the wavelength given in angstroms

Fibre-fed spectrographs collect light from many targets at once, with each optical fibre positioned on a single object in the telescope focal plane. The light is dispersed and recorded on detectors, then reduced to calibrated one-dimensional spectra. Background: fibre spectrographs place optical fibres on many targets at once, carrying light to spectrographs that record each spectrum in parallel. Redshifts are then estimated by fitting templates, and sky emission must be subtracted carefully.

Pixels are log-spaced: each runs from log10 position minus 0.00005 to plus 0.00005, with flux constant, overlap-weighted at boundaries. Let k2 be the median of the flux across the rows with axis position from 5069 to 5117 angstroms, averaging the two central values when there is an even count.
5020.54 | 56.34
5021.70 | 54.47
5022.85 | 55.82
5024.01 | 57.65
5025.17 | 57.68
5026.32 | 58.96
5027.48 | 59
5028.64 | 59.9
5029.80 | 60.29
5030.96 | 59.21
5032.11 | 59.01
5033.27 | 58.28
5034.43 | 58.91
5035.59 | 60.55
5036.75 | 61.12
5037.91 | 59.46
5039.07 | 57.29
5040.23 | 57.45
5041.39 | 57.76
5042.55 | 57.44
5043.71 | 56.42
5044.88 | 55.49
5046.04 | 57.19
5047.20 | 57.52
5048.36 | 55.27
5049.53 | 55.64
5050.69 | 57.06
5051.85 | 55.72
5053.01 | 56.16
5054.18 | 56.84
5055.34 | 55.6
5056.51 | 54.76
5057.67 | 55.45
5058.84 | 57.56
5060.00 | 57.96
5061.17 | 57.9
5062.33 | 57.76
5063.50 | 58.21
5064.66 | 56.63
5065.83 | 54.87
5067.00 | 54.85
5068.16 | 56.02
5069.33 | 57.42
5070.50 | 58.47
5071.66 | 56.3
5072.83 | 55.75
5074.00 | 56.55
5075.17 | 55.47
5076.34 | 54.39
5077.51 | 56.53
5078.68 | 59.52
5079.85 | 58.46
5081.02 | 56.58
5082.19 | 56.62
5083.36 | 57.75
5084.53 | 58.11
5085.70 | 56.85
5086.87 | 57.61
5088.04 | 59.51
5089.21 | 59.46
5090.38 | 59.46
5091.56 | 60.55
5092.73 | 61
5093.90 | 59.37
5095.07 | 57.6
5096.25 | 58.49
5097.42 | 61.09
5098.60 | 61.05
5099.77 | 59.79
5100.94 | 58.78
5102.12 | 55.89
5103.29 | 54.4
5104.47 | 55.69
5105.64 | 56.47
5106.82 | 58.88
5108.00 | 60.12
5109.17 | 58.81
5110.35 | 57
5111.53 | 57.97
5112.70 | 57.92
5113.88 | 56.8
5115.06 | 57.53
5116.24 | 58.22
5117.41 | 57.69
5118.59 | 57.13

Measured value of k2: 57.9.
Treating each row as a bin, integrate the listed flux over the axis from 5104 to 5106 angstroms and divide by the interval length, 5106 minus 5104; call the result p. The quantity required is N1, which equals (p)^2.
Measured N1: 3160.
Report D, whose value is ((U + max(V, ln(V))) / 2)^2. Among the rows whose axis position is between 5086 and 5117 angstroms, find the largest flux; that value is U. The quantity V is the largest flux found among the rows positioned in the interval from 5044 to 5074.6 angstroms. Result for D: 3574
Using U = 61.09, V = 58.47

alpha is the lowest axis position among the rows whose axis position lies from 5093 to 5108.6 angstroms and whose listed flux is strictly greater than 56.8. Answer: 5093.90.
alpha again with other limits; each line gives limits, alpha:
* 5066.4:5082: 5069.33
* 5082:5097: 5083.36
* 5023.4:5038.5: 5024.01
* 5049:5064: 5050.69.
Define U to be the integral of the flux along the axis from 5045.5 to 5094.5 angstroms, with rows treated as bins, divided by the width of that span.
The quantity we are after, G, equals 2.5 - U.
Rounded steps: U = 57.2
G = -54.7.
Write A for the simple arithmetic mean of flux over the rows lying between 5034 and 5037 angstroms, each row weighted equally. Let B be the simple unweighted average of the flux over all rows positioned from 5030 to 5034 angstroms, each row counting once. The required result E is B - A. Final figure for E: -1.4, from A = 60.2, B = 58.8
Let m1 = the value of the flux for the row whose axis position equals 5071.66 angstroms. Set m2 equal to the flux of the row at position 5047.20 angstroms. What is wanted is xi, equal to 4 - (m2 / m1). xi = 2.98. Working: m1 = 56.3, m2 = 57.52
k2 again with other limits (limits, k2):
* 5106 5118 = 57.9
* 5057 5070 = 57.4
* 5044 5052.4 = 55.7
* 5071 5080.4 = 56.4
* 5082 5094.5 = 59.4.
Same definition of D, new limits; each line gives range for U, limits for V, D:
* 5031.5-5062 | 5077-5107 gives 3734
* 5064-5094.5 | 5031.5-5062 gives 3728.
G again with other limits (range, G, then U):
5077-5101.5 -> -56.3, 58.8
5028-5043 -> -56.5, 59.0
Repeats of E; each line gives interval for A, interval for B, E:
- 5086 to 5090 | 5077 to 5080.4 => -0.7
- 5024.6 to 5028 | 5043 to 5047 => -2.2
